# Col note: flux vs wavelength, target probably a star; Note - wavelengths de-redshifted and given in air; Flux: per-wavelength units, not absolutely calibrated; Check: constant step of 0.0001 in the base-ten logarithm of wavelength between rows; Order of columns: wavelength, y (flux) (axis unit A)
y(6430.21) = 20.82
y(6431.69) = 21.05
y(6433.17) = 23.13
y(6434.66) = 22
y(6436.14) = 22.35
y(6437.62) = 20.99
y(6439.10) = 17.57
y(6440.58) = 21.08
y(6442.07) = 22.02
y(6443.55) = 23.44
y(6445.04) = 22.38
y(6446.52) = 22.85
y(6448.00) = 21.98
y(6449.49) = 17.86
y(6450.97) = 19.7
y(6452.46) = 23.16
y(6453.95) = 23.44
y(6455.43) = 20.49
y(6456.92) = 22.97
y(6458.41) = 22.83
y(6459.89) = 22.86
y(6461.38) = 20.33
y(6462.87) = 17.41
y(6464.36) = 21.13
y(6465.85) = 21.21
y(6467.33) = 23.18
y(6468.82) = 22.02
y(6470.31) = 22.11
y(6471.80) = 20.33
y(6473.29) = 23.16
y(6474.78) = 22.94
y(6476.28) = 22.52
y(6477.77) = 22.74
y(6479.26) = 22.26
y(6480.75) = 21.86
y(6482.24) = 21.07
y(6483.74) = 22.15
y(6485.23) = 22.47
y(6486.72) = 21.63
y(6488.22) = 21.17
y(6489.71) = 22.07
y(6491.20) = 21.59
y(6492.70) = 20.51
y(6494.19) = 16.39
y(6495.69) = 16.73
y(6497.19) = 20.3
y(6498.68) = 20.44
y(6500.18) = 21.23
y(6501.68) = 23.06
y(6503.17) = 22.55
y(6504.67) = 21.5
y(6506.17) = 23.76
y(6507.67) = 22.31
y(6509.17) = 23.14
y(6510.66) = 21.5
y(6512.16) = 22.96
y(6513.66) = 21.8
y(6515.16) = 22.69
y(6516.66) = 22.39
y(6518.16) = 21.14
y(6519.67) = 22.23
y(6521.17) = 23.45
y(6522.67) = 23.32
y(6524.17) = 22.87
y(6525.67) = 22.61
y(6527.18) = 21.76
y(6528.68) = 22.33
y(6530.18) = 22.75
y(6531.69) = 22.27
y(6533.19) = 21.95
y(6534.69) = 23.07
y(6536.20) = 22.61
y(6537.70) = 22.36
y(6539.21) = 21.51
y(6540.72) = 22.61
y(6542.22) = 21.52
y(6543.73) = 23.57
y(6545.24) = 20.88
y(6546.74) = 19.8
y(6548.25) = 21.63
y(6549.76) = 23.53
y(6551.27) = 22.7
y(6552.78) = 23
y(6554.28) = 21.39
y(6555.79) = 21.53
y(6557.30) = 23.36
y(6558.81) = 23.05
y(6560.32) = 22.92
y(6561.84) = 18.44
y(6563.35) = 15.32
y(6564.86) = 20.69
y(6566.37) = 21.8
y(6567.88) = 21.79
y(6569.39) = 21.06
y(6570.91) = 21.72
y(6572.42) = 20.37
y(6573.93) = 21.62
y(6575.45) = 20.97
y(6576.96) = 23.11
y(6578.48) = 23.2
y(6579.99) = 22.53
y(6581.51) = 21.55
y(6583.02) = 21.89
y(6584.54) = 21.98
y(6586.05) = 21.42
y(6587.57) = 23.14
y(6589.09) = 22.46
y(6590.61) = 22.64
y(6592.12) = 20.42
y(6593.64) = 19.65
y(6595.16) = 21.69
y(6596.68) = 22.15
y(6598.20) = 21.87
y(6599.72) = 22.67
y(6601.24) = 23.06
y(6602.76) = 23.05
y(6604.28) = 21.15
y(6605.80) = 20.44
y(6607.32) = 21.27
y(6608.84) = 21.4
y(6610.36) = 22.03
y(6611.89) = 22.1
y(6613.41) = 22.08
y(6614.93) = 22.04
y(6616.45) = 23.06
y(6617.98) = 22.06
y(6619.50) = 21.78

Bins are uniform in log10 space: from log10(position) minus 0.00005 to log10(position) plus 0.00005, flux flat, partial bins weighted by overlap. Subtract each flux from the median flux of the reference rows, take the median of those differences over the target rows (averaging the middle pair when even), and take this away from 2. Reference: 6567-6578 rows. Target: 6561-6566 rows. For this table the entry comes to -1.18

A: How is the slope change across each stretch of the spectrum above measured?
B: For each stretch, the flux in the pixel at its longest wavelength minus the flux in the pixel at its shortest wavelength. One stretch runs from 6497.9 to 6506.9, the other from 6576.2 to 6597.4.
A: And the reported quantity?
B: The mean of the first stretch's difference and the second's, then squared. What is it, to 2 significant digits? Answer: 1.4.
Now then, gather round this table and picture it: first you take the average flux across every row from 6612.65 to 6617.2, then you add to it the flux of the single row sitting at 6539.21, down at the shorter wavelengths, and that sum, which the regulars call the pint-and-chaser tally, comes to 43.9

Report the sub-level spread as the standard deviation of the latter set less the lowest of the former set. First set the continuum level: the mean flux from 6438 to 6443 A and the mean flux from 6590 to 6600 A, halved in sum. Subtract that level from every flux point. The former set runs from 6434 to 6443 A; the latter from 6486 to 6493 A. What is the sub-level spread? 4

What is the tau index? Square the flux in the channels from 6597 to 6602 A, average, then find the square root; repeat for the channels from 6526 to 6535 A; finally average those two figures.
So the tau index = 22.4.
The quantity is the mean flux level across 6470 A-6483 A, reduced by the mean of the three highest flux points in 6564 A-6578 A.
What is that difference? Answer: -0.1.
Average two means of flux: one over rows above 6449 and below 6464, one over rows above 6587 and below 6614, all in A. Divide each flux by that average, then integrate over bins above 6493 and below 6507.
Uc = 13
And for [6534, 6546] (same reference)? 12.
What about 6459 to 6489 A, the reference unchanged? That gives 30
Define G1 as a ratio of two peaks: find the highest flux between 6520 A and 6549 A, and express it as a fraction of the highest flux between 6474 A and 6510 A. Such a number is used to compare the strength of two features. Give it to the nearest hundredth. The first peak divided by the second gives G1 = 0.99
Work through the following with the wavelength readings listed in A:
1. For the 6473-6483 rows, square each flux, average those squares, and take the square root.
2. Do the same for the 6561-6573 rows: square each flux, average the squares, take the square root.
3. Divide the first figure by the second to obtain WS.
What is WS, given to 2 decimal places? 1.10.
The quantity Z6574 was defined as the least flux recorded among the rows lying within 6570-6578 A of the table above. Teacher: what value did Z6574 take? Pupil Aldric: 20.37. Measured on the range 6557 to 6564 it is 15.32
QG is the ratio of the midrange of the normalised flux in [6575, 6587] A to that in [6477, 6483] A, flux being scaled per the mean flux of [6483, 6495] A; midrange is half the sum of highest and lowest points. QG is 1.01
